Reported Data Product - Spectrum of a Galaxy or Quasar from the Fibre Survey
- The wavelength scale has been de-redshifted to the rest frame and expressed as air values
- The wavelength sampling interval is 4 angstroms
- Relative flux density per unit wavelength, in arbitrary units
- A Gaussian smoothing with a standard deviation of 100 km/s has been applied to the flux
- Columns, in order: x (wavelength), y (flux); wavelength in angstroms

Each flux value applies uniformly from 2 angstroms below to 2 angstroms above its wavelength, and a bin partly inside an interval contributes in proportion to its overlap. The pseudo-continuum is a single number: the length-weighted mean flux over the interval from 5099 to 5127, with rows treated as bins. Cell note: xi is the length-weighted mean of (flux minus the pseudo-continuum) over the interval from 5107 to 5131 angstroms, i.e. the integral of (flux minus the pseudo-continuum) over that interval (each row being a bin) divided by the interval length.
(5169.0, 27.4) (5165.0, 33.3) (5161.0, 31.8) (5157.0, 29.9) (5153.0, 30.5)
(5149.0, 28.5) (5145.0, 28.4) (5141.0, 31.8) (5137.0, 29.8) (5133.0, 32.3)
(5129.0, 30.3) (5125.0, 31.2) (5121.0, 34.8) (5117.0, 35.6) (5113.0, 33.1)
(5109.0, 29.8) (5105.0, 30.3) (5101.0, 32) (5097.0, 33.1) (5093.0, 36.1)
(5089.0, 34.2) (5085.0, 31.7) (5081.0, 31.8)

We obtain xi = 0.1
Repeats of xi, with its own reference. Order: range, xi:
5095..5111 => -1.1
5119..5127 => 0.6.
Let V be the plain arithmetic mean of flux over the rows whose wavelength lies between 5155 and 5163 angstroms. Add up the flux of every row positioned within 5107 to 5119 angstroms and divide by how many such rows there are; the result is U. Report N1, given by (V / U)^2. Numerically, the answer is 0.88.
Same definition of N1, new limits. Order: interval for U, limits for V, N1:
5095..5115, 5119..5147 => 0.97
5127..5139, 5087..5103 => 1.21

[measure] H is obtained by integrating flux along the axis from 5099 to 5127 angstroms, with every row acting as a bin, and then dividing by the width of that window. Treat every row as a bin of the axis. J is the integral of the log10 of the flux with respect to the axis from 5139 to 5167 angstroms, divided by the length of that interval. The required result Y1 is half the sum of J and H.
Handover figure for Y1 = 16.9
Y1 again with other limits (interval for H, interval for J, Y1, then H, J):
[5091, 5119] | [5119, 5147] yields 17.2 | 32.9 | 1.49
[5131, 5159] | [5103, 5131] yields 15.8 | 30.2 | 1.51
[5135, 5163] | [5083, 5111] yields 15.8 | 30.1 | 1.51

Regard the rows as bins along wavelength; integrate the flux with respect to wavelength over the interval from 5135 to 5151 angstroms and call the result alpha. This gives 474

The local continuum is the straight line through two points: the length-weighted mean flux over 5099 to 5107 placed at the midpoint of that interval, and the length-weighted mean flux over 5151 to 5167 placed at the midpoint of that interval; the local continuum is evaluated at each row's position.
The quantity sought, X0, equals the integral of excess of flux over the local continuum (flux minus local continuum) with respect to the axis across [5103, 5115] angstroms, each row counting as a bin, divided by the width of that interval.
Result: -0.1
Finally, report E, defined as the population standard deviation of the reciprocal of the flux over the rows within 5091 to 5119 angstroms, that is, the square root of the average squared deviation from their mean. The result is 0.0021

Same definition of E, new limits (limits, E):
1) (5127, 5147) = 0.0015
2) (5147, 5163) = 0.0013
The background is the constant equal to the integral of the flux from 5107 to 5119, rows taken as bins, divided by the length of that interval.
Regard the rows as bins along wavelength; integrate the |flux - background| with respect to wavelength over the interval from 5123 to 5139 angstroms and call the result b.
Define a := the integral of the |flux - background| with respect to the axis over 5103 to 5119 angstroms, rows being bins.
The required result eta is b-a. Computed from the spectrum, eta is -3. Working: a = 34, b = 30.9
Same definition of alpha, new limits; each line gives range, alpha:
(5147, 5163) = 483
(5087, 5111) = 782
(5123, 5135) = 375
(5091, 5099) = 277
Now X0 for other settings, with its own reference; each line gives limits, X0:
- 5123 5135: 0.0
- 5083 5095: 2.9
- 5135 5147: -1.3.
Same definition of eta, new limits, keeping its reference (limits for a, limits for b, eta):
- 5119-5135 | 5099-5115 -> 0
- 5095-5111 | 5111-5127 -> 0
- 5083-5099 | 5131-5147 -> 12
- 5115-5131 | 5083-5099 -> -11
